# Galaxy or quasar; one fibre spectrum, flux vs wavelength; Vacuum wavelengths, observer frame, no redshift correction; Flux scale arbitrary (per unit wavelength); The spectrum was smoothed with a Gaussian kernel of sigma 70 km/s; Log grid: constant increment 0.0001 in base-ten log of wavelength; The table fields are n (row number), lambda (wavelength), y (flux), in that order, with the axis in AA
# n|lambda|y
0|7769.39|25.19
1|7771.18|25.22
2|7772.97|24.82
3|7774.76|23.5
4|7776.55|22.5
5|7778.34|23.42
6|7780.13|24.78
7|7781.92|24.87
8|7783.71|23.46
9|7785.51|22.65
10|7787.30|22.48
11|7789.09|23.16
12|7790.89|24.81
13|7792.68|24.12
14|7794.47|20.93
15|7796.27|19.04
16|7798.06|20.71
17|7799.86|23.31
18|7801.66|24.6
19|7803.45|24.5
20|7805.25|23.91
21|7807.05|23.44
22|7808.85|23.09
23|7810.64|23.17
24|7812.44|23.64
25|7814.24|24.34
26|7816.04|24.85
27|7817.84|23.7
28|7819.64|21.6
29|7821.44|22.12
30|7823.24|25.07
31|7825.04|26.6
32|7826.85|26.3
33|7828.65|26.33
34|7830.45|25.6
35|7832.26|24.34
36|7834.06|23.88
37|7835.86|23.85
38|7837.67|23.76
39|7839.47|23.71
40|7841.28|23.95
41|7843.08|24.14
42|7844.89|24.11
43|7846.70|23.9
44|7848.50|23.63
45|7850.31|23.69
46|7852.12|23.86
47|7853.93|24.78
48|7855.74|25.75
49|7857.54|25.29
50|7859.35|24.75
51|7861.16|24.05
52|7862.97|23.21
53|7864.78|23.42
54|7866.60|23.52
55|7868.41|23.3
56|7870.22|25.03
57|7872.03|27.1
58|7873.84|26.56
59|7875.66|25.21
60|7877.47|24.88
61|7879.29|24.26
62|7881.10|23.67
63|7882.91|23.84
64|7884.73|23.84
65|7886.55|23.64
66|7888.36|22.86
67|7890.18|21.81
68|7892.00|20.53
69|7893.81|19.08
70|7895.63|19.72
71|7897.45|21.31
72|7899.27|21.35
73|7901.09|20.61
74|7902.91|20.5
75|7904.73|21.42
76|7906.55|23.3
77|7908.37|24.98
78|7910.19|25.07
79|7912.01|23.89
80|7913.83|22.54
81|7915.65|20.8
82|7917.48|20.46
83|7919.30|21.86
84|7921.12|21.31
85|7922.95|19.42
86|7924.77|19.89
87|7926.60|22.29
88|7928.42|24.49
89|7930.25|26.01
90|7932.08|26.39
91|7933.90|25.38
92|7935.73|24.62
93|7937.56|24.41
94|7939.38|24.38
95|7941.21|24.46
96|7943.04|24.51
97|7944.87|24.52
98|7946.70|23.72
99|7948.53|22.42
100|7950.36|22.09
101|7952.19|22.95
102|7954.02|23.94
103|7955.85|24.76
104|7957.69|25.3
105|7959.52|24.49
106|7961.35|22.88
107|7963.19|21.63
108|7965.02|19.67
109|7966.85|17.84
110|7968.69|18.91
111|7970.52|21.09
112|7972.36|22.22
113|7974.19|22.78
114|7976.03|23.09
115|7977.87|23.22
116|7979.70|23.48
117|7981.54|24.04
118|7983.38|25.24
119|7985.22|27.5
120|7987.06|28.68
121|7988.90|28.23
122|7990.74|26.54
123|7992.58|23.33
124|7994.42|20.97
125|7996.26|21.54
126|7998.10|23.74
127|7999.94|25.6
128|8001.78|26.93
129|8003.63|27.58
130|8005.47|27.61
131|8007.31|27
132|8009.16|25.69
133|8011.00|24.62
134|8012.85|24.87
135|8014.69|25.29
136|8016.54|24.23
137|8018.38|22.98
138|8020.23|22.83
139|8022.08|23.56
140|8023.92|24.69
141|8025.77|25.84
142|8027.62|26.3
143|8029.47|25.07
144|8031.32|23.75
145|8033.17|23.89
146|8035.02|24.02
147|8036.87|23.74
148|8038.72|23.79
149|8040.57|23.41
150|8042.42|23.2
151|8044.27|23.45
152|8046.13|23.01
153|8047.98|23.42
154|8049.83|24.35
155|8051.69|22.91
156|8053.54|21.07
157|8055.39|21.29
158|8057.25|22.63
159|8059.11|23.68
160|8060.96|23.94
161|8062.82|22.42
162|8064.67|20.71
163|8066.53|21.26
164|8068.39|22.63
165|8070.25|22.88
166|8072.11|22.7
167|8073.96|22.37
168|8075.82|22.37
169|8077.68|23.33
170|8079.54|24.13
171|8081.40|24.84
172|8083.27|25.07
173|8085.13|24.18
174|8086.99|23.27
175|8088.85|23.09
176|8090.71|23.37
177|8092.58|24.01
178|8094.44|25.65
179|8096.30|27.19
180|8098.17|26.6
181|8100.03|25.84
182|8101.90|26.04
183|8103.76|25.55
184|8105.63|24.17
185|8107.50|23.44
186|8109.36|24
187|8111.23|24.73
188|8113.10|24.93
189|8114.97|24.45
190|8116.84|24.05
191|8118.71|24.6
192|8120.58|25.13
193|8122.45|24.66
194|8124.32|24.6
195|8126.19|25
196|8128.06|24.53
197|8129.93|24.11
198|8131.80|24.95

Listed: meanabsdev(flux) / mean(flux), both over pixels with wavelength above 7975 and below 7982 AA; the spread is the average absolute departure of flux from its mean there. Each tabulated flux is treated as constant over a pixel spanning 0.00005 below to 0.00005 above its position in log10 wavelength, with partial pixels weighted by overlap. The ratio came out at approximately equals 0.01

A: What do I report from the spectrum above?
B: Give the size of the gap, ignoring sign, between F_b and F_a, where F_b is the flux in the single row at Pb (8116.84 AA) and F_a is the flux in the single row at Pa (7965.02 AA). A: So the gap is 4.4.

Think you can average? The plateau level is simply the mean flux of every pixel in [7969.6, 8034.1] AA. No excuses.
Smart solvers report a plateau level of 24.7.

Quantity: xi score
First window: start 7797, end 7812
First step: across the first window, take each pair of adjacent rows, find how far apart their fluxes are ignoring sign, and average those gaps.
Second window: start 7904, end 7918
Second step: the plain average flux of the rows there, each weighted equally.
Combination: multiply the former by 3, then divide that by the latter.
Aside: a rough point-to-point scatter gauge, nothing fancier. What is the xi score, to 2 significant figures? 0.10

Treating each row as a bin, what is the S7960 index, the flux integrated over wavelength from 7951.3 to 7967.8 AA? 373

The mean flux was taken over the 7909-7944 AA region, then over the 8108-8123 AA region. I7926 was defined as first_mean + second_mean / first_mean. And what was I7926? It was 24.3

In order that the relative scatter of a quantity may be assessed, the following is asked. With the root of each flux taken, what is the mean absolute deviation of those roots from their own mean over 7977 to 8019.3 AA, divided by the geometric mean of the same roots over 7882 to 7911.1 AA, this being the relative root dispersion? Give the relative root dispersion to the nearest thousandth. 0.037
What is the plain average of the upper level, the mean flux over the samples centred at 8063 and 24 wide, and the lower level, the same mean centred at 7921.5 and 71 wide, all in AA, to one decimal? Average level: 22.6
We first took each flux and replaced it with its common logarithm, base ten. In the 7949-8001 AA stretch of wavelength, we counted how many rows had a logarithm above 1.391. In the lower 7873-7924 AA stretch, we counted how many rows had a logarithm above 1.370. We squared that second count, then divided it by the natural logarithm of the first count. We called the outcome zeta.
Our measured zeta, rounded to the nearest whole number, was 58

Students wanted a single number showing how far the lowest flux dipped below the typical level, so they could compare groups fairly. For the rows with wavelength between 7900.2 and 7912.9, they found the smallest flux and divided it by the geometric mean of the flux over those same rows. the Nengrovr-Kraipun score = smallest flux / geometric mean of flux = 0.901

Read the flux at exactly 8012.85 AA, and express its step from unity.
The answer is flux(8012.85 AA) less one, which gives 23.9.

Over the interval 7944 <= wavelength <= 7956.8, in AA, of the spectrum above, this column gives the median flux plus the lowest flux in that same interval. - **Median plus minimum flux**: 45.8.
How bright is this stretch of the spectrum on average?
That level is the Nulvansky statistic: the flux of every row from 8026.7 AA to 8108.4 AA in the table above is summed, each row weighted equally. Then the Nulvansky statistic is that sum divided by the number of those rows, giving 23.7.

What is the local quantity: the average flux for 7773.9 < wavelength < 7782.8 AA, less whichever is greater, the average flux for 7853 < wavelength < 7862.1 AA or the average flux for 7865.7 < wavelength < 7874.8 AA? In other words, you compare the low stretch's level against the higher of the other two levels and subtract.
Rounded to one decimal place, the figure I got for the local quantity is -1.3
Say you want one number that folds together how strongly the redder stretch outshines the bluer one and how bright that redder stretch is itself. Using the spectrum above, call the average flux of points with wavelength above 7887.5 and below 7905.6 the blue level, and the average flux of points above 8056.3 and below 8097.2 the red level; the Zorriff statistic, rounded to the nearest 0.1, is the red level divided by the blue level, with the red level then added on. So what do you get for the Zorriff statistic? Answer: 24.6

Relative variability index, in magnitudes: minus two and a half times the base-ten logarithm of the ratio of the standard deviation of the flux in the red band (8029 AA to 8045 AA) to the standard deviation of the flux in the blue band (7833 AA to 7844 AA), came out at -1.4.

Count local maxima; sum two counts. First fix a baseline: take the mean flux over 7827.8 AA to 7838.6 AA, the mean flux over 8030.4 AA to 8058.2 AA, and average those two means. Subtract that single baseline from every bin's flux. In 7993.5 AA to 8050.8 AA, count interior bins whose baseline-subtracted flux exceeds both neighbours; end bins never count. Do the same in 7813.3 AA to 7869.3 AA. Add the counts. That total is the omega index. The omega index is 12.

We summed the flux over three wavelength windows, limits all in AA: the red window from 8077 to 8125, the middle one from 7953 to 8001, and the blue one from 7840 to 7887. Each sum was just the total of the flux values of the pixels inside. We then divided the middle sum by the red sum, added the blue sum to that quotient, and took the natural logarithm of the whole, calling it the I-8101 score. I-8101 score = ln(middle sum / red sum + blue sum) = 6.45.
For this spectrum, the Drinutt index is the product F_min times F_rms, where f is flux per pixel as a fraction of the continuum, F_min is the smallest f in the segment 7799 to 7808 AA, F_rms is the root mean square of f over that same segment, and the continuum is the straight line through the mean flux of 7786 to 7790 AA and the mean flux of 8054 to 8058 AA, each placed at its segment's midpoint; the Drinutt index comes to 1.08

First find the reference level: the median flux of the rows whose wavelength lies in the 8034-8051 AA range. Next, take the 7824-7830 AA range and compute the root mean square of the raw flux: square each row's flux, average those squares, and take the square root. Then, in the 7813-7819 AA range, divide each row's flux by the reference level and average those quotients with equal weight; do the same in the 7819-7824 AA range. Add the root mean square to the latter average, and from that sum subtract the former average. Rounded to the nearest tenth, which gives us 26.4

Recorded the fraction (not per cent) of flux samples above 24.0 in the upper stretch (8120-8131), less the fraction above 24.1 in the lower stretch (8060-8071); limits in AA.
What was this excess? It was 1.0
